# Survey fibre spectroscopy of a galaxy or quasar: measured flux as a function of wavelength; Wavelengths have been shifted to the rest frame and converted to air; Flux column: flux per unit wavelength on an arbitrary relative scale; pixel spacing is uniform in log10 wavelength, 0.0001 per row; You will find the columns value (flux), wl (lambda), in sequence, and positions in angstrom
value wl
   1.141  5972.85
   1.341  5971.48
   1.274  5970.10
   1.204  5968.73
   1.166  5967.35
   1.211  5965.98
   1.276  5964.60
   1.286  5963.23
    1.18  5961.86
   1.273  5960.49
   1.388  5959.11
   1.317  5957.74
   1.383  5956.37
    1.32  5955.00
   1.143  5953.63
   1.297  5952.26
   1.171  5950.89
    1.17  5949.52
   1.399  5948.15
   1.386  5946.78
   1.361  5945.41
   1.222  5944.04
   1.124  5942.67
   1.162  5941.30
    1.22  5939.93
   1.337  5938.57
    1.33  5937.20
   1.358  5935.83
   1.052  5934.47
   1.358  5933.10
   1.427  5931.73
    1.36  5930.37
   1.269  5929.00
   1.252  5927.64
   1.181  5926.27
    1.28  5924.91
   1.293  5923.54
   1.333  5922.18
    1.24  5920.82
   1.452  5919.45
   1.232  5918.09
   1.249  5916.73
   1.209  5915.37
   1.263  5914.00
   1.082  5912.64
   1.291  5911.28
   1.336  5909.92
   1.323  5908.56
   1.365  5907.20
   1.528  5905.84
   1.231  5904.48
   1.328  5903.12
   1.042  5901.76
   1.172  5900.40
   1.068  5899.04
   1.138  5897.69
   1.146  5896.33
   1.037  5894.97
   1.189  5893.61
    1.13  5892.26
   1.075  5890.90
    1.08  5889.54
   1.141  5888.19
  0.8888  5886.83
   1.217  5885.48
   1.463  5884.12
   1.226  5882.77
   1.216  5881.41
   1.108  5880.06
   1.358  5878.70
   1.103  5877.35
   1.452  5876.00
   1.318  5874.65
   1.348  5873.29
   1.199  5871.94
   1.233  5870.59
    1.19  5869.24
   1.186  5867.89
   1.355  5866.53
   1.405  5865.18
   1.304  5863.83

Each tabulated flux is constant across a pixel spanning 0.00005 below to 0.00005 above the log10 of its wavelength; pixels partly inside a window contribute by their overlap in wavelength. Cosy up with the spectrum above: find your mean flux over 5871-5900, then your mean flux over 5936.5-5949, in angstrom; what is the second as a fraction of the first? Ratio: 1.08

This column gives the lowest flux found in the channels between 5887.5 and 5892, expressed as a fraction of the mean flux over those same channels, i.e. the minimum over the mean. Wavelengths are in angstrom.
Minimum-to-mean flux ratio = 0.98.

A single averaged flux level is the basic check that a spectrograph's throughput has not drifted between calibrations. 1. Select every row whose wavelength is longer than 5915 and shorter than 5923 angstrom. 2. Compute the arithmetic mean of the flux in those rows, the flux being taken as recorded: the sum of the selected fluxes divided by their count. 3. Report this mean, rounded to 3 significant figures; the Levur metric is 1.29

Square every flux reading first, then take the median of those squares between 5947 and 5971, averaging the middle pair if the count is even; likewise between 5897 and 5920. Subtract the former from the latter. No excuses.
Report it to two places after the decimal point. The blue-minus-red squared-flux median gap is -0.06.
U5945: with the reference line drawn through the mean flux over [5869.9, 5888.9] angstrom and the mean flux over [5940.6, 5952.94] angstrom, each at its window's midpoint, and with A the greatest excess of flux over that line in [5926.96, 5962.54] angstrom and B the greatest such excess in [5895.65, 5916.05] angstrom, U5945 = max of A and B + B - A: 0.40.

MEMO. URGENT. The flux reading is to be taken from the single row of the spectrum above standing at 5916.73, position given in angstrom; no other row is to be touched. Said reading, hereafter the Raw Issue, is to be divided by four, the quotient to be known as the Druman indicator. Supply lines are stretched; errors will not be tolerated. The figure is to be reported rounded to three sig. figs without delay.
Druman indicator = 0.312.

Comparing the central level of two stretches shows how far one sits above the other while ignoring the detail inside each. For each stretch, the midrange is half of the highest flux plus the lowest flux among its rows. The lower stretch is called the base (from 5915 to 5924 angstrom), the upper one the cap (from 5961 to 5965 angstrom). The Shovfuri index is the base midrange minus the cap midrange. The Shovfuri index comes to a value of 0.10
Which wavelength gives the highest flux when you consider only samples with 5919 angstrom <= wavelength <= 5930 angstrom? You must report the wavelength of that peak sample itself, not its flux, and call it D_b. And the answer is 5919.45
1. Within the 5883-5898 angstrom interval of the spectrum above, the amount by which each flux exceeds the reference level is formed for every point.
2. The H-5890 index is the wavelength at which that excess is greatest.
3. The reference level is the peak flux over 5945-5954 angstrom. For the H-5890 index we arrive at 5884.12 angstrom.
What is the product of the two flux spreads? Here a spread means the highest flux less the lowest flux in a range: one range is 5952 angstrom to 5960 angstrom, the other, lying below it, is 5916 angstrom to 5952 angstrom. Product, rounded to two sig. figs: 0.098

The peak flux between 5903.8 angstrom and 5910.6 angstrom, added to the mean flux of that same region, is 2.88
